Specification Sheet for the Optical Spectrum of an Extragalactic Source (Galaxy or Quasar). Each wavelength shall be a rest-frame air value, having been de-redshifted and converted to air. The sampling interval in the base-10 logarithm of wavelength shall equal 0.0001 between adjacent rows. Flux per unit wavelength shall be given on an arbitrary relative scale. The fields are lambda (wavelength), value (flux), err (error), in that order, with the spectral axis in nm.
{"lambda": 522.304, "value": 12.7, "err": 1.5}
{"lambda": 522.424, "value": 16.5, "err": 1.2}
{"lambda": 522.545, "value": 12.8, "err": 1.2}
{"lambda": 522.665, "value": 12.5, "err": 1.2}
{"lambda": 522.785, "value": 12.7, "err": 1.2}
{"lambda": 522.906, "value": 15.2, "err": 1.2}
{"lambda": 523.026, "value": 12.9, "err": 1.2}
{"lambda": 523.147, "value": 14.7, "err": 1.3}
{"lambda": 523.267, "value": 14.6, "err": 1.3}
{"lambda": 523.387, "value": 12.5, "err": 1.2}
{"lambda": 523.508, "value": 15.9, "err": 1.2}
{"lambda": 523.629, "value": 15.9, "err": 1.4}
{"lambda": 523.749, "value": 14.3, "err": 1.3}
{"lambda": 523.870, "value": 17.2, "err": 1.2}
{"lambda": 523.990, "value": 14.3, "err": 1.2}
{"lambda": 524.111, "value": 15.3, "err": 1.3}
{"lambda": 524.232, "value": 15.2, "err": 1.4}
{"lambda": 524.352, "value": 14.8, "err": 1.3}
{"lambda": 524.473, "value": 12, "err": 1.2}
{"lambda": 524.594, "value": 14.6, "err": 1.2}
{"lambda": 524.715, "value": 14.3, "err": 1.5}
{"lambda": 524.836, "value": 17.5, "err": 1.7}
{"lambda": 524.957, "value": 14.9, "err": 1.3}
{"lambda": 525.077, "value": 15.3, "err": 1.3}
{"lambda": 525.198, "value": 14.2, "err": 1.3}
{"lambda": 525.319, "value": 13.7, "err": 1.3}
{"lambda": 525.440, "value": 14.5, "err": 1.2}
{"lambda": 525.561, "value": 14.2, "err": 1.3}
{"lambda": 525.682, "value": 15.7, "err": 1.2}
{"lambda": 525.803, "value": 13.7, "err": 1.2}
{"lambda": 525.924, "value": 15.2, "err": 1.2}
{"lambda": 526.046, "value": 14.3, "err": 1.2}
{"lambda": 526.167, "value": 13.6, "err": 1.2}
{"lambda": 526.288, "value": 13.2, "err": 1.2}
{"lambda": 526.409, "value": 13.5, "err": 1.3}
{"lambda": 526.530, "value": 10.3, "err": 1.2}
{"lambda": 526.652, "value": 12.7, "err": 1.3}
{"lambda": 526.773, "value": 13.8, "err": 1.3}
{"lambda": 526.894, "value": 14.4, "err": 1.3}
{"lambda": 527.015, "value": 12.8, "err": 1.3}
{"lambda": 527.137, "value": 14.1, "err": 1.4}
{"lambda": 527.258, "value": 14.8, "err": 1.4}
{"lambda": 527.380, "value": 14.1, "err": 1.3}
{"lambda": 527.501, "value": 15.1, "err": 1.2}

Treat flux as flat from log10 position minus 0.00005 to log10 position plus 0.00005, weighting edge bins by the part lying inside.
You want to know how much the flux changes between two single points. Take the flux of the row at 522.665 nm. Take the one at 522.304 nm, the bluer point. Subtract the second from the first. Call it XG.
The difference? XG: 0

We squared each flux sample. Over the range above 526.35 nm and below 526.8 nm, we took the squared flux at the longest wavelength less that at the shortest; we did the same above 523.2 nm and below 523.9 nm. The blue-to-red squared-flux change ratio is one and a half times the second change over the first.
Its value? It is 15.1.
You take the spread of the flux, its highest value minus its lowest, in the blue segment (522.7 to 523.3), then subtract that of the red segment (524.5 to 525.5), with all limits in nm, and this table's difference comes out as -1.3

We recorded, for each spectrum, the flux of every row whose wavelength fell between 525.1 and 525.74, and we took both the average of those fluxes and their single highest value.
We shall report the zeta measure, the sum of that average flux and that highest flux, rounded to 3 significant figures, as 30.2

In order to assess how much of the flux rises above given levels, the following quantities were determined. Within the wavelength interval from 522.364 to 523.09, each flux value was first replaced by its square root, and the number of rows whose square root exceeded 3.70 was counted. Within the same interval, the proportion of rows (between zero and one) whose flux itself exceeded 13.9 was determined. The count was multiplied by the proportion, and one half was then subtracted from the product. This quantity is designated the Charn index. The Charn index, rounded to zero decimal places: 0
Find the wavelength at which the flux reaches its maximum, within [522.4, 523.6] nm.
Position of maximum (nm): 522.424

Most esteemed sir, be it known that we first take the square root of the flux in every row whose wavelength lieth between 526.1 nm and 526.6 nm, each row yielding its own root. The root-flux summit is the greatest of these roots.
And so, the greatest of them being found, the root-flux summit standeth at 3.7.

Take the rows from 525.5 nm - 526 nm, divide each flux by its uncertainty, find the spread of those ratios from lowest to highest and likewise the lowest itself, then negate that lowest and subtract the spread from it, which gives -13.1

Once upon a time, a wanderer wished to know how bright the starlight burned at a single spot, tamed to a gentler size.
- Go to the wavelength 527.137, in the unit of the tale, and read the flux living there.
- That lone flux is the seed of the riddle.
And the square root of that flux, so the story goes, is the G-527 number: 3.75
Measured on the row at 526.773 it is 3.71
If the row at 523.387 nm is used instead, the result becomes 3.54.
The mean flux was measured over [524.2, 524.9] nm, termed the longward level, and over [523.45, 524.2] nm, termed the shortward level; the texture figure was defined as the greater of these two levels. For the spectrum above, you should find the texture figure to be 15.5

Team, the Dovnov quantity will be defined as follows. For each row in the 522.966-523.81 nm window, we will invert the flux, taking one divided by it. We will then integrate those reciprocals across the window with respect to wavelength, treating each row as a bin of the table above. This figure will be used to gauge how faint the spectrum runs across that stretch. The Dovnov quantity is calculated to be 0.0590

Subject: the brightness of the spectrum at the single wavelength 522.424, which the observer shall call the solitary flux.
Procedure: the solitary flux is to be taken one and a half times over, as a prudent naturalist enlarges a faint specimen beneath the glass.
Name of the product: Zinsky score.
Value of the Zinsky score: 25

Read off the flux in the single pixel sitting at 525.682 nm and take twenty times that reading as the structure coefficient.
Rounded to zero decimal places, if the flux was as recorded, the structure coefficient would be 314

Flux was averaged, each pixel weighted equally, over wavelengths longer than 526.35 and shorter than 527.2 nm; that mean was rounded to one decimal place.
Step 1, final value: 13.1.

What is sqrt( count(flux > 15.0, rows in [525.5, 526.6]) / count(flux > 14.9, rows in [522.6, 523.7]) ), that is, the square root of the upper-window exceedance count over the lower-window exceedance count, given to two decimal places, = 0.82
